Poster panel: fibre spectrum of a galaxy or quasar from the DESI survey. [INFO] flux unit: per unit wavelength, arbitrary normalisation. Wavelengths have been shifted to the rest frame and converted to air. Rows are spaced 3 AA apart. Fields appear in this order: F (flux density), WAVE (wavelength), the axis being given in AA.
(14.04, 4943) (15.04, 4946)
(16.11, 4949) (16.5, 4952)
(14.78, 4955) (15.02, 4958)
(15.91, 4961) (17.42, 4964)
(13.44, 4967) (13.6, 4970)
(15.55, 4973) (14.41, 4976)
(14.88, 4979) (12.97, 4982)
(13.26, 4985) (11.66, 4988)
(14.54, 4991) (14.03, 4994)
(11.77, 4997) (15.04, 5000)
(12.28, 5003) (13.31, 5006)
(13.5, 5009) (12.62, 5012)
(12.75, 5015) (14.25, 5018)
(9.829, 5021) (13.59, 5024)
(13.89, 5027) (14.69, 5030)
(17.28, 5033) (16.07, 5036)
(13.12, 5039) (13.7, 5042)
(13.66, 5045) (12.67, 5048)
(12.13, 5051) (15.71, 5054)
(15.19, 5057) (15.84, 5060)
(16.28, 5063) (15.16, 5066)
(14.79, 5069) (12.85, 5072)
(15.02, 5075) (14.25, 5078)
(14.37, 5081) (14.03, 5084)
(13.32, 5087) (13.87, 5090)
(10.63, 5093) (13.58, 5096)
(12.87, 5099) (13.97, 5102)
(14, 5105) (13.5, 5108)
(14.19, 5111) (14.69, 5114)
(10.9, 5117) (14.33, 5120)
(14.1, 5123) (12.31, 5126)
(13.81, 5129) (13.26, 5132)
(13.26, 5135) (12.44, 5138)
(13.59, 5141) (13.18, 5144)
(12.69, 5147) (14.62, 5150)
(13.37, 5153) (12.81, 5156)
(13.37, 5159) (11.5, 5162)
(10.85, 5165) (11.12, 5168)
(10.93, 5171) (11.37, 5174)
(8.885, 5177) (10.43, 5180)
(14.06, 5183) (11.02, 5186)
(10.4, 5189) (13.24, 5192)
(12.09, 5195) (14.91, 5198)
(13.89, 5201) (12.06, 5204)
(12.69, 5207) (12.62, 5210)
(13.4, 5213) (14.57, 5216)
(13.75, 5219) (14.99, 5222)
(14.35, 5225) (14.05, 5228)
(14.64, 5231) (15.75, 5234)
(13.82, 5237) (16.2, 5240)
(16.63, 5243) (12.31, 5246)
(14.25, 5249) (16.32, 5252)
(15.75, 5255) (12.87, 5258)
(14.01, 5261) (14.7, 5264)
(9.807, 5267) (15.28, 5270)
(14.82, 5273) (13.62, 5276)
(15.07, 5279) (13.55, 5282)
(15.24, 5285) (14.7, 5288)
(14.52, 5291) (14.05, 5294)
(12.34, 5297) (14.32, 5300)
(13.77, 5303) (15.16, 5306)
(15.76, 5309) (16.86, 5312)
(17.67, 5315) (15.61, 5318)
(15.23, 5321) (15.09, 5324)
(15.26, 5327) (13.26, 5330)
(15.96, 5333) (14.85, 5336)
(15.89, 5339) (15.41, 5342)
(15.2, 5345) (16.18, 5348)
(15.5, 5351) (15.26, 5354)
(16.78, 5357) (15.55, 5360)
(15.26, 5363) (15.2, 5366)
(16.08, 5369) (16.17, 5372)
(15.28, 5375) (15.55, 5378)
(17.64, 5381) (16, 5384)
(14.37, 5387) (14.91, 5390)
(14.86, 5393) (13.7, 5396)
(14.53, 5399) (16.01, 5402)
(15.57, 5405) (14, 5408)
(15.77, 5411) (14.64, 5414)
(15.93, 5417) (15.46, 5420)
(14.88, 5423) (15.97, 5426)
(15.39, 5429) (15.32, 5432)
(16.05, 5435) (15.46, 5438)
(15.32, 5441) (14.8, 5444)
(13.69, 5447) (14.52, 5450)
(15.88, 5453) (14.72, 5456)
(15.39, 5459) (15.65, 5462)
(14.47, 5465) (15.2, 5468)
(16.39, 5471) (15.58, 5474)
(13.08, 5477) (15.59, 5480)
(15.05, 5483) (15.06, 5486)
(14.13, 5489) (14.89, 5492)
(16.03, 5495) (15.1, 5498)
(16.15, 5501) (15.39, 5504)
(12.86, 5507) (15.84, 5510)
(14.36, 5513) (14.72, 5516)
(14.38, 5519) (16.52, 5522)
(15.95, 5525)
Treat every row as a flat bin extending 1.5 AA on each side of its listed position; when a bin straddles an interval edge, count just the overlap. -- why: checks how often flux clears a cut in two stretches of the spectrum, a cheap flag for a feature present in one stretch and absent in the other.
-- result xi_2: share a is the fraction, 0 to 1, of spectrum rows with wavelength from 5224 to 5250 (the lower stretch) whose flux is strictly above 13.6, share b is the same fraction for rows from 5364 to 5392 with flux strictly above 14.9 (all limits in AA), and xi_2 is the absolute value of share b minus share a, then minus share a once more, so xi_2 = -0.9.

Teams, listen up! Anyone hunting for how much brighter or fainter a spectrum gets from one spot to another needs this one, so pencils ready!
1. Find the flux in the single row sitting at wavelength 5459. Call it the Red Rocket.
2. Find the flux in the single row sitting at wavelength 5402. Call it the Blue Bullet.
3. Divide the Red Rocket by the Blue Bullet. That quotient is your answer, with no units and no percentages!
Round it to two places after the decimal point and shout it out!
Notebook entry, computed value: 0.96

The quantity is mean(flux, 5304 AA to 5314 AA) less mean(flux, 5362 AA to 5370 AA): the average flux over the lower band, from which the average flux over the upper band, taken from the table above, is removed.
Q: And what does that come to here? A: 0.41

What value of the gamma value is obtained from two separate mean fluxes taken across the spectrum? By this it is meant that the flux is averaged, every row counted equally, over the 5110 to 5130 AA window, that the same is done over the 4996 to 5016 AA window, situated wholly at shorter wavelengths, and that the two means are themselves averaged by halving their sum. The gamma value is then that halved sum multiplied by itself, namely 176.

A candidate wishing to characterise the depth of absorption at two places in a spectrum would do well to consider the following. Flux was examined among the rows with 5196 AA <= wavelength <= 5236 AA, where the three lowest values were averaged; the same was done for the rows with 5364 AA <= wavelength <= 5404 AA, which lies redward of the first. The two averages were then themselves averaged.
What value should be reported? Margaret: 13.3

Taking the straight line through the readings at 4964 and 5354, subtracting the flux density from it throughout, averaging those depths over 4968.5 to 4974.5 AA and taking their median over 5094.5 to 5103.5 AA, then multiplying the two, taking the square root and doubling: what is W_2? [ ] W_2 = 5.9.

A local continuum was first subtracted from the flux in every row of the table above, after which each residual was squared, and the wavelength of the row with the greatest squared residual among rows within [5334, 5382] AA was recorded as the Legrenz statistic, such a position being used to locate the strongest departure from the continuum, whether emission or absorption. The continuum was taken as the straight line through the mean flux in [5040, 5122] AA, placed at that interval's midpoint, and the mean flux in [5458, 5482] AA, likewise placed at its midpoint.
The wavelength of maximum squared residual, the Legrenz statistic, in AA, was 5381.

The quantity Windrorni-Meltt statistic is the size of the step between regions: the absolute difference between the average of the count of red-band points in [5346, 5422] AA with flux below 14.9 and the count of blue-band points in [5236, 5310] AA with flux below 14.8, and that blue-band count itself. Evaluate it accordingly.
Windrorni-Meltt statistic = 4.5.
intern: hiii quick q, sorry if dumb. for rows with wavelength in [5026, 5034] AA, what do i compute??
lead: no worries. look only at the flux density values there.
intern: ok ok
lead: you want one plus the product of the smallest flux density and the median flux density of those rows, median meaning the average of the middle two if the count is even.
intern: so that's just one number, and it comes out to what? 205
